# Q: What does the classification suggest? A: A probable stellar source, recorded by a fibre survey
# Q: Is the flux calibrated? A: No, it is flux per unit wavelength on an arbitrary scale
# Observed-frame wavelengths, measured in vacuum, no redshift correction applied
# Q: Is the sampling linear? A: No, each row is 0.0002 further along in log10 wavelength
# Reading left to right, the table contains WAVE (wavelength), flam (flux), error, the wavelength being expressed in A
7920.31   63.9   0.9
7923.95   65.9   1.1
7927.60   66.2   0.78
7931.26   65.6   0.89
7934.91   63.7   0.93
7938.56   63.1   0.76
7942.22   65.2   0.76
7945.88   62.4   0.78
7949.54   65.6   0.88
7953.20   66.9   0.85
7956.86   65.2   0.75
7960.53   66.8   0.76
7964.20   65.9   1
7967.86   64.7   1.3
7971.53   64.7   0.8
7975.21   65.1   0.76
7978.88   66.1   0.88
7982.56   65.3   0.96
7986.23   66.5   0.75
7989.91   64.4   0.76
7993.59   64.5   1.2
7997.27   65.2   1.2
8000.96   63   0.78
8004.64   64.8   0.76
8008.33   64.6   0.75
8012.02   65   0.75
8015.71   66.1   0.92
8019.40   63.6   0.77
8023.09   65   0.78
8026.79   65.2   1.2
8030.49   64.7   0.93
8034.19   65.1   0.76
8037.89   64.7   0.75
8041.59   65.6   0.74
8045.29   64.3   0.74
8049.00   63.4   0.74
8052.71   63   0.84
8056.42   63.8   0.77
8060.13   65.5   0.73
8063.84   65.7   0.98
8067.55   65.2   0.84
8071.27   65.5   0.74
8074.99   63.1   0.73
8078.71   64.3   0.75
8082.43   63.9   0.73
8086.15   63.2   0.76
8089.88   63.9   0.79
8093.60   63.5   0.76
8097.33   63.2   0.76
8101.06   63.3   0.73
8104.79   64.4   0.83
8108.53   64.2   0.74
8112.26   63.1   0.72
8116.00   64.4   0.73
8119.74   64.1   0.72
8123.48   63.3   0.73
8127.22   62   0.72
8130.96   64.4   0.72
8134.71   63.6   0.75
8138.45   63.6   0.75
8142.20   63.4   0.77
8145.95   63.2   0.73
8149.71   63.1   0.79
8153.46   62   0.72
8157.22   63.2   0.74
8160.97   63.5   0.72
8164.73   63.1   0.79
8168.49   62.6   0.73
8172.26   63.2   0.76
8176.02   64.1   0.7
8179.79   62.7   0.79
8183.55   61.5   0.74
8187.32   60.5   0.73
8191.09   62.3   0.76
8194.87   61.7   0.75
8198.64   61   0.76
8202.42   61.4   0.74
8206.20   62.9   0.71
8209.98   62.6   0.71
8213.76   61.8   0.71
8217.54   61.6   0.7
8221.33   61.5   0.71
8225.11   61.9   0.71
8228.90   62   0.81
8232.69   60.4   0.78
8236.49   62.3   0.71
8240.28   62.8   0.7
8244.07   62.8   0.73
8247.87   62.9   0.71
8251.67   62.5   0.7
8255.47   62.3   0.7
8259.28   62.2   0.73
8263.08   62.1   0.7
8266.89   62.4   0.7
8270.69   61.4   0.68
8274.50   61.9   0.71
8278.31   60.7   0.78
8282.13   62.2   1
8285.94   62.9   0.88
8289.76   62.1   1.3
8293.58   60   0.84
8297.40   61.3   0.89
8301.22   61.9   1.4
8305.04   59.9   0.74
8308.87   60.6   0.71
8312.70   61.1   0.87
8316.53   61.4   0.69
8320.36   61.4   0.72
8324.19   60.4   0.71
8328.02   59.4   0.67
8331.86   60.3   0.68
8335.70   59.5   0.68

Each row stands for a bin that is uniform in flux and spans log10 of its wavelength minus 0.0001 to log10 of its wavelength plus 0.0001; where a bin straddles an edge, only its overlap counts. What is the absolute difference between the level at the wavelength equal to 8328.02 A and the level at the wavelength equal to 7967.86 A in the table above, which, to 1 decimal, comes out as 5.3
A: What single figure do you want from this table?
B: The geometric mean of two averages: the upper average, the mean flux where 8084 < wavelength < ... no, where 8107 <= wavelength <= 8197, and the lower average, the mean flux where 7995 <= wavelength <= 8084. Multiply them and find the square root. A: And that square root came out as 63.8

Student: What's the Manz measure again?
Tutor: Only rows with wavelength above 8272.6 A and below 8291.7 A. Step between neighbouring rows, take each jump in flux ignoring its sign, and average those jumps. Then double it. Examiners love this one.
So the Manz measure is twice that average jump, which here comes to 2.1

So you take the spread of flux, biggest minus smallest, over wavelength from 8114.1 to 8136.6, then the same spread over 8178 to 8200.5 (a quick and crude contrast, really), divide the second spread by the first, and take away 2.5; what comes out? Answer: -1.58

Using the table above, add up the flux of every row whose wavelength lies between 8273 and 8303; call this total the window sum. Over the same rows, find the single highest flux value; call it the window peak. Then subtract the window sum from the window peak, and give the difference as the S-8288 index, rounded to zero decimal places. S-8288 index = -430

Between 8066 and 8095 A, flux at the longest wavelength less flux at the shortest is -1.7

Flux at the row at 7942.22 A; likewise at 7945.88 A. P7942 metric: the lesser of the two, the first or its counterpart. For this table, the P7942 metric 62.4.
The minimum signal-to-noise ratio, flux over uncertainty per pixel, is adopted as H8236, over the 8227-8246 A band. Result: 77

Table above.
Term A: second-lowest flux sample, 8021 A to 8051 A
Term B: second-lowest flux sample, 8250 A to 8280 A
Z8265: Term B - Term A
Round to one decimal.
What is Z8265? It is -2.9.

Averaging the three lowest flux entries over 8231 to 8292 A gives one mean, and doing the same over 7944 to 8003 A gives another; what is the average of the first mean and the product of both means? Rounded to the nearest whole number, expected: 1955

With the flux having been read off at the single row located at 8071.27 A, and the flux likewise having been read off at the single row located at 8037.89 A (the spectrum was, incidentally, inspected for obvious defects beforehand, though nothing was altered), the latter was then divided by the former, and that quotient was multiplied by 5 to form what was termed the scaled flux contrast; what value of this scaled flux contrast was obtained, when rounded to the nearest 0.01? 4.94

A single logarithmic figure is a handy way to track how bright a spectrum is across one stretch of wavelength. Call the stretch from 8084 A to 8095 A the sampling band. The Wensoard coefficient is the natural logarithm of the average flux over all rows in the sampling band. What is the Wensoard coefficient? 4.15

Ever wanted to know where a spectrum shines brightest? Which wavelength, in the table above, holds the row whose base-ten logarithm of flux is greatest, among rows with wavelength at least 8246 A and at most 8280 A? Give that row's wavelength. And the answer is 8247.87 A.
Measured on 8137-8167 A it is 8138.45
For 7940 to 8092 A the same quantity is 7953.20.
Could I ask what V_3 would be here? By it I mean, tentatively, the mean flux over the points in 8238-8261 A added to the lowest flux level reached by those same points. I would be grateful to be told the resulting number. 125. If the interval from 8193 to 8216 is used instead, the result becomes 123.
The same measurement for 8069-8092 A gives 127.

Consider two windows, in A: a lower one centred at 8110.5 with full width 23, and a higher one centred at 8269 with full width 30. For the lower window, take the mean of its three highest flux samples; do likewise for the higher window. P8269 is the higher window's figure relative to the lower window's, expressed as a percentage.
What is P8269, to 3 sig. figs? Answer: 96.8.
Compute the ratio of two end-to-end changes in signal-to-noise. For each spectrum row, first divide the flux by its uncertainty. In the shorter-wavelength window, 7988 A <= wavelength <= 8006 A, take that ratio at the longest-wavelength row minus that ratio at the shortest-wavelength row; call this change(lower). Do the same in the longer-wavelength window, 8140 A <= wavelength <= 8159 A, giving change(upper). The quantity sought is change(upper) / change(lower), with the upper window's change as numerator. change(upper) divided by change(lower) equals 5.83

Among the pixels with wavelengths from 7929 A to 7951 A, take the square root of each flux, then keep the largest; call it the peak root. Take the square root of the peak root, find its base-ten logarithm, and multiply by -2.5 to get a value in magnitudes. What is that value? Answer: -1.14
